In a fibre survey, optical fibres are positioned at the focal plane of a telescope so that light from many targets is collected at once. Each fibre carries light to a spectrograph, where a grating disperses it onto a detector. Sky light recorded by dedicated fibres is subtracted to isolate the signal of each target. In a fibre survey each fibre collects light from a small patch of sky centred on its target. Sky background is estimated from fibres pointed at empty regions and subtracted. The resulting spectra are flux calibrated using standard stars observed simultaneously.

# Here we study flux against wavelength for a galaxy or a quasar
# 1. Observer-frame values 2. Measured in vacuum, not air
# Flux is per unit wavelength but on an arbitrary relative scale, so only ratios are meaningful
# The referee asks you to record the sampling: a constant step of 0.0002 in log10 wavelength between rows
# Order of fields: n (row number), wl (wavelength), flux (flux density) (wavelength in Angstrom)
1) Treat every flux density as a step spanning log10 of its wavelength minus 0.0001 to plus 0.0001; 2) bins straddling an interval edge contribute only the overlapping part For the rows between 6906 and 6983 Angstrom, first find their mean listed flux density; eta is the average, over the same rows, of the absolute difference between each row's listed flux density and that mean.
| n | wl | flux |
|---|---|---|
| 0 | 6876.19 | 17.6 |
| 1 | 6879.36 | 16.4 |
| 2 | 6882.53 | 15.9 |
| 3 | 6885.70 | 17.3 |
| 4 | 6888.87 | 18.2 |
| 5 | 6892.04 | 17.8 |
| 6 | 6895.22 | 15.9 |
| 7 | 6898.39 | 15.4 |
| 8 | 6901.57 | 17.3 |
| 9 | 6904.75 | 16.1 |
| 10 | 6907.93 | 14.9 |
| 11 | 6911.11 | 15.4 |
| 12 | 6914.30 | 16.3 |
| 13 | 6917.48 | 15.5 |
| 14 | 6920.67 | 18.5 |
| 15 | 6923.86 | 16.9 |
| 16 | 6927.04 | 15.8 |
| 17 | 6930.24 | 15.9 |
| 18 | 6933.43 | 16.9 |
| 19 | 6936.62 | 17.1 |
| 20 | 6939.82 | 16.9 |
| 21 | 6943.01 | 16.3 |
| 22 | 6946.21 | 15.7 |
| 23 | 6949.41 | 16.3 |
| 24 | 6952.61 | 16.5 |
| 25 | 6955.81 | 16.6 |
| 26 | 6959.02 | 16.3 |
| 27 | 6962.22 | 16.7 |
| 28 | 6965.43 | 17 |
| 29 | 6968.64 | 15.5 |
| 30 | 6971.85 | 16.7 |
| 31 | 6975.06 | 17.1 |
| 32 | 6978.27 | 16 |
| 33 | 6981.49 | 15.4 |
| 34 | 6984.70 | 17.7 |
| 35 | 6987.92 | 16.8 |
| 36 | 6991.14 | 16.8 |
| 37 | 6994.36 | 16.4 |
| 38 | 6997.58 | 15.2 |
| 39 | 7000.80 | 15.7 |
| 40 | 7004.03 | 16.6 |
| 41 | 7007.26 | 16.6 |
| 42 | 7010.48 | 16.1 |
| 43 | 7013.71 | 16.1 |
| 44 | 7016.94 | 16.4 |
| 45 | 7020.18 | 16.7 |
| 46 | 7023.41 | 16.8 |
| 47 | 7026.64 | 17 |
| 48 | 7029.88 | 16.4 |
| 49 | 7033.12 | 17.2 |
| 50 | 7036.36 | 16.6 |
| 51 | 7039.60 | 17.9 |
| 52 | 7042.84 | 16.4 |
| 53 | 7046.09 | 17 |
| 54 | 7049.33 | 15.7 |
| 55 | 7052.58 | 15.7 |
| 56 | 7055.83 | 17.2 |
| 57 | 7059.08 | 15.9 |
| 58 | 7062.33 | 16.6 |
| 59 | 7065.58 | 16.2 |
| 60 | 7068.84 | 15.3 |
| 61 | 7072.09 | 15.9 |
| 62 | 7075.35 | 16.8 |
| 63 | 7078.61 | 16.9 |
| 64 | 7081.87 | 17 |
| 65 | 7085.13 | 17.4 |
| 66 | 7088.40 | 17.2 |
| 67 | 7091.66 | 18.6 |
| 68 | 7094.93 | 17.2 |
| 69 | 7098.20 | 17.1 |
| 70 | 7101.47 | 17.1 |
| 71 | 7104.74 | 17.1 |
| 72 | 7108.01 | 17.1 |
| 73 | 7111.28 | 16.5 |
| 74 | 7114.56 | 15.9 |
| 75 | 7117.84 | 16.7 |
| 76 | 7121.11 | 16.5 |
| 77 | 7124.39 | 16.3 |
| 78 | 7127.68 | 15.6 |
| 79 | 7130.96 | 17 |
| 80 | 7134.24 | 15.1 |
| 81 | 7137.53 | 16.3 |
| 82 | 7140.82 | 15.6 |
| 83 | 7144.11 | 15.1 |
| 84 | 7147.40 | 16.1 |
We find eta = 0.60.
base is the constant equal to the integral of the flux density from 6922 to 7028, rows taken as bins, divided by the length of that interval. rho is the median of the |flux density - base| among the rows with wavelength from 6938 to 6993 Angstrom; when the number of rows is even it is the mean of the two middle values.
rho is 0.36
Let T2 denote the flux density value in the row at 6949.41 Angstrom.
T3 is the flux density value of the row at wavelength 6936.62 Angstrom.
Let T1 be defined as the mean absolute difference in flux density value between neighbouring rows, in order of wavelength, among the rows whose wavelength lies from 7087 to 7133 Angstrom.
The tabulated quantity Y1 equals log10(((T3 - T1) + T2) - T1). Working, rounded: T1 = 0.6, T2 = 16.3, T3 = 17.1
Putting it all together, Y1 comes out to 1.51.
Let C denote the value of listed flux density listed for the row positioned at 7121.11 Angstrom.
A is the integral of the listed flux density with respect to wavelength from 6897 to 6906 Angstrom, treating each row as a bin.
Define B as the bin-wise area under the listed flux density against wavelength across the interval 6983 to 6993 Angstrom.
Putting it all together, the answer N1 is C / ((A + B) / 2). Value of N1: 0.104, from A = 147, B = 171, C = 16.5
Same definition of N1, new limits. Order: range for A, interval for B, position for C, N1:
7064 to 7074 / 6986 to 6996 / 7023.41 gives 0.103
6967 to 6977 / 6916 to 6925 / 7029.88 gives 0.103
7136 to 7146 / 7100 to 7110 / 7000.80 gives 0.096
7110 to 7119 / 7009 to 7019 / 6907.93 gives 0.096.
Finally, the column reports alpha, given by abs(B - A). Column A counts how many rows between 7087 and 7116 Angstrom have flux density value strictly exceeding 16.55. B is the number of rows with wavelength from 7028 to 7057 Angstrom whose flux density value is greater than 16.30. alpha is 0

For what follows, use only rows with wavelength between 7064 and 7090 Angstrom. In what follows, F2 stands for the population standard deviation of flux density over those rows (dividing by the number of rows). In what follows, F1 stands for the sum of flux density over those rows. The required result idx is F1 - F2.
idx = 132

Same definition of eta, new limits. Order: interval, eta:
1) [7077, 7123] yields 0.38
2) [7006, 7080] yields 0.47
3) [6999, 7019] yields 0.28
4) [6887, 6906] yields 0.98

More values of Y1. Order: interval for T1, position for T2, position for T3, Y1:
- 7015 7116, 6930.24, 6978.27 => 1.49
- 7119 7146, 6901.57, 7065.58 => 1.50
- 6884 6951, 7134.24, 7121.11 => 1.47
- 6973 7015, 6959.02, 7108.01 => 1.51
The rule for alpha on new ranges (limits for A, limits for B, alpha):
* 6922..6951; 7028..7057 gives 3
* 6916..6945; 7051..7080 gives 1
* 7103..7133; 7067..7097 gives 3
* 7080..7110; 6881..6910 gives 5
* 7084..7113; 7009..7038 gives 1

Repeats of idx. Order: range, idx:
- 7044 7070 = 129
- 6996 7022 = 129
